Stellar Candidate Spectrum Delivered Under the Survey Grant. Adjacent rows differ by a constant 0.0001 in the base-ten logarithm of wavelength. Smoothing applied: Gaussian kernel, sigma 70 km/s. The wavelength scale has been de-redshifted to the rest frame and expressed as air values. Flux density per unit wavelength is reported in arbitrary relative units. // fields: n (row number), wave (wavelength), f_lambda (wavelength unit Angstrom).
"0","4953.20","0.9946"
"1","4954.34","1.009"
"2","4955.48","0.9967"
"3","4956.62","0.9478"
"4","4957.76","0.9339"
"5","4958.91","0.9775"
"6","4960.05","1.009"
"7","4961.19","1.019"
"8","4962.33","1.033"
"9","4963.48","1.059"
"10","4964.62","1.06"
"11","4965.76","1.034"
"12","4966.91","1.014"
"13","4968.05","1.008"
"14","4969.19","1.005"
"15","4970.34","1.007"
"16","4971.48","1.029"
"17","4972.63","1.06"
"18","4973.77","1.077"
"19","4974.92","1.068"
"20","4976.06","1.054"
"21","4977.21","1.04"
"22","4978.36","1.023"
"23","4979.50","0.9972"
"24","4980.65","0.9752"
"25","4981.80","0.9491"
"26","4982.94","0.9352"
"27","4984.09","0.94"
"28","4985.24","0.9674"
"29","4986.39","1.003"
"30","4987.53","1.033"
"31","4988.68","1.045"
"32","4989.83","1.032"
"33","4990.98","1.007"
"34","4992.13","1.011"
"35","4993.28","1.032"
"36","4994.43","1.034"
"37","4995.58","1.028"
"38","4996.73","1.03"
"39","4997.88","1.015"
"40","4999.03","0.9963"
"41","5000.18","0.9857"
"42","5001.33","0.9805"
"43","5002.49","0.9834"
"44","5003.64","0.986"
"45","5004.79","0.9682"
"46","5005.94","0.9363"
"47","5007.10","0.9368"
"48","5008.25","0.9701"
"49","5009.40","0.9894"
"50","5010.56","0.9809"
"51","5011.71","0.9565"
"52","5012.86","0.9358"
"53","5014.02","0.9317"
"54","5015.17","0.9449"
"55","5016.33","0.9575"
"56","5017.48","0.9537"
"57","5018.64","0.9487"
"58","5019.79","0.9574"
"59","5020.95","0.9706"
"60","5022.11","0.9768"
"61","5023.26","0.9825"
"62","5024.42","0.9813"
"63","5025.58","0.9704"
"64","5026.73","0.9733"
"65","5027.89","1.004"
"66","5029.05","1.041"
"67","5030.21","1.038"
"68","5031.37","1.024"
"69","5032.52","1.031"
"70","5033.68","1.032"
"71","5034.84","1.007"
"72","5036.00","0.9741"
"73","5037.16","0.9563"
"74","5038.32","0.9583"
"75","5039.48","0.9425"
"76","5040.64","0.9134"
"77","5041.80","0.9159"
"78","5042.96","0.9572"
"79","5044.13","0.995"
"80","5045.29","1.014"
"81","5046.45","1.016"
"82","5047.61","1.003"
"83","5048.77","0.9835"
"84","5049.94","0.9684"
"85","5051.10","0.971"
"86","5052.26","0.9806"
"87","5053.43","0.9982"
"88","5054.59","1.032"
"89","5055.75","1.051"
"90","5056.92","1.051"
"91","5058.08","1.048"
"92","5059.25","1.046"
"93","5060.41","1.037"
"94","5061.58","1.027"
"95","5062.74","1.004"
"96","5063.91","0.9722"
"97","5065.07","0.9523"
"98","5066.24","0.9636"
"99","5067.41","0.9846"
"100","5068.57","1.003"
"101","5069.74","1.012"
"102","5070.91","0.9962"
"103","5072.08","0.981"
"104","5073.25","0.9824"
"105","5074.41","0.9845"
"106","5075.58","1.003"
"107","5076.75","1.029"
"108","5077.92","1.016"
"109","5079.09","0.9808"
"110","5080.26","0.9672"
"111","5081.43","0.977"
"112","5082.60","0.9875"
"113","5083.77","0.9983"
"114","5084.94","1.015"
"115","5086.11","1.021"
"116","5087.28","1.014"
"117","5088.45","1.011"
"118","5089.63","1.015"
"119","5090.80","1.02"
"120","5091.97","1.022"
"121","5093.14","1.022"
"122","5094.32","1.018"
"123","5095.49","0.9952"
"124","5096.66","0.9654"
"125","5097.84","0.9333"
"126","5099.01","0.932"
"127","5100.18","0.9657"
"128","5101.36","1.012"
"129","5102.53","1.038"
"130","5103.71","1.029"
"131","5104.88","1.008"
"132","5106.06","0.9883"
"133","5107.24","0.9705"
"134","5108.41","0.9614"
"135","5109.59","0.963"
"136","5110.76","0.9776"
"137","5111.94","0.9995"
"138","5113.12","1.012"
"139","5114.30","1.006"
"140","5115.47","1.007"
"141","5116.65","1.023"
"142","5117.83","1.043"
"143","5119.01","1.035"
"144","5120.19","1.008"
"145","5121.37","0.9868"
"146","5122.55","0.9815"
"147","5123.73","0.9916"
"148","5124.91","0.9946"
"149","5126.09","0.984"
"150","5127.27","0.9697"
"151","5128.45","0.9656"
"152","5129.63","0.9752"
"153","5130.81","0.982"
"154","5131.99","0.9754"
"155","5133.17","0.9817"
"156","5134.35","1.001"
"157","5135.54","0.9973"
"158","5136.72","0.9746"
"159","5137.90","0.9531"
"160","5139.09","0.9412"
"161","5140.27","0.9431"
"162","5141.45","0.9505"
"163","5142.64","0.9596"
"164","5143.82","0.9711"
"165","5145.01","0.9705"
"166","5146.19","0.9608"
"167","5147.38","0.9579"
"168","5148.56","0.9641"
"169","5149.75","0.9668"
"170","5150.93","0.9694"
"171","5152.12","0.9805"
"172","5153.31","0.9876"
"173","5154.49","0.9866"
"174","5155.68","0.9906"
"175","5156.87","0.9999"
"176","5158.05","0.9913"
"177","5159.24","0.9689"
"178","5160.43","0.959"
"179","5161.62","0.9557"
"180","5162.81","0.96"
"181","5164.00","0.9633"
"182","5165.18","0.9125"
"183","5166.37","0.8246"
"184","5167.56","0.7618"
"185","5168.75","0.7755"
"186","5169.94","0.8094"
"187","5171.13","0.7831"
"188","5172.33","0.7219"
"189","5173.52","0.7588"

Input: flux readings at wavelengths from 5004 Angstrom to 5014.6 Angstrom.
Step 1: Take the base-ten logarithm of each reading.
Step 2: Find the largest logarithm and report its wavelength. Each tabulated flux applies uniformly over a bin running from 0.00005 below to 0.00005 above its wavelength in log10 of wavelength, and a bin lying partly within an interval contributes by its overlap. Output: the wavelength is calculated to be 5009.40 Angstrom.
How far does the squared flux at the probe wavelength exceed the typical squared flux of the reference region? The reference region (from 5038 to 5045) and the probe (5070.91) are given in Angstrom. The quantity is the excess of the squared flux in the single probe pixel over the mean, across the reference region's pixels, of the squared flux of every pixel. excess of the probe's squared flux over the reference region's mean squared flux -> 0.09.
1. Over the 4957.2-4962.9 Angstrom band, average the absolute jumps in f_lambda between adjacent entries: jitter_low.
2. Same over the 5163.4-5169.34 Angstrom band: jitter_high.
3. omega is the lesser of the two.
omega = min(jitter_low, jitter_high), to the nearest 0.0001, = 0.0248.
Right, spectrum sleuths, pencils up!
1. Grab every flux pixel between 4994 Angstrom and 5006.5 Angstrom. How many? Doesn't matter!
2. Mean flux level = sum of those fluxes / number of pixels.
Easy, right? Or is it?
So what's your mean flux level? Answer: 0.995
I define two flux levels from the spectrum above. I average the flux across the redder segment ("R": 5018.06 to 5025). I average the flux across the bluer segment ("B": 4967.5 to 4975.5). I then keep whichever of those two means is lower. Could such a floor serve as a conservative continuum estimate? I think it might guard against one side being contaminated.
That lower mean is 0.97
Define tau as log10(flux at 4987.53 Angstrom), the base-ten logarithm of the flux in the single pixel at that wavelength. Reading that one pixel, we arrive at 0.014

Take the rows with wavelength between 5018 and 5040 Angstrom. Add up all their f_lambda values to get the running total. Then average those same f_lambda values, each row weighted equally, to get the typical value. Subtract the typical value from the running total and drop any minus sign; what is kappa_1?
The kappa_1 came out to 17.8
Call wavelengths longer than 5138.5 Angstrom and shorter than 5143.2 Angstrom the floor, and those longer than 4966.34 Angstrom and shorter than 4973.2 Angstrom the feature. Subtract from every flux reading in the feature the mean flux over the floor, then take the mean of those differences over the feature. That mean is 0.072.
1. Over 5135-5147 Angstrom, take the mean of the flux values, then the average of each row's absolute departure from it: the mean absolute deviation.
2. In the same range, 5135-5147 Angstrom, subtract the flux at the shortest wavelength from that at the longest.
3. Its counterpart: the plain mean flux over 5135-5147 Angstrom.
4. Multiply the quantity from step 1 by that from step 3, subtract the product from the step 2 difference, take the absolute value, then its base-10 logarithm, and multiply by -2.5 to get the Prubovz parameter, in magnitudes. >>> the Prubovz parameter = 3.3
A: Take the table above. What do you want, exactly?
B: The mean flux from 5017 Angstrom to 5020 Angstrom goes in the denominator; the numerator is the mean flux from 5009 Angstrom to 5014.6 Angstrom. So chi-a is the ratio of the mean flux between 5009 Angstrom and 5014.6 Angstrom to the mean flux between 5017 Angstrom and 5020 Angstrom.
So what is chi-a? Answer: 1.01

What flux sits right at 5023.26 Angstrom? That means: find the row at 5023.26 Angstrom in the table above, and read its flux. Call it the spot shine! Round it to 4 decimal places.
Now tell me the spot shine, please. 0.9825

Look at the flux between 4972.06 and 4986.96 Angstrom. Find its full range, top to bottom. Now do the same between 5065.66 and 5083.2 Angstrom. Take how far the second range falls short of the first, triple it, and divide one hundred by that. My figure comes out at 436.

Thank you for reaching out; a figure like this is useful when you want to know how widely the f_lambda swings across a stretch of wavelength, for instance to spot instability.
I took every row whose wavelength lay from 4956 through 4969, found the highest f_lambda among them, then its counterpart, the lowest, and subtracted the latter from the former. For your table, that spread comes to 0.126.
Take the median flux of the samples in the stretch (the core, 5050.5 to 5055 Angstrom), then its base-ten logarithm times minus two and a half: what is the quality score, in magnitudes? 0.012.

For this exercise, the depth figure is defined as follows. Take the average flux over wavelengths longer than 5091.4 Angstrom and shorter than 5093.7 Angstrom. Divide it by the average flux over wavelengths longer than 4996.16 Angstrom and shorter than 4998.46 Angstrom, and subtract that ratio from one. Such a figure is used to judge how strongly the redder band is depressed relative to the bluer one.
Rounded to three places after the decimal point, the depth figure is 0.000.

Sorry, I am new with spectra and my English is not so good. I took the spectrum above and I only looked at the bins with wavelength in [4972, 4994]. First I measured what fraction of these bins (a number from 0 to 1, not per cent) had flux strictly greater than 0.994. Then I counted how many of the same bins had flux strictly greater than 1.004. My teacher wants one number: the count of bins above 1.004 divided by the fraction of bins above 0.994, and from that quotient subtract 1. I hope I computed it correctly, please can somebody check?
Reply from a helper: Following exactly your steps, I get 15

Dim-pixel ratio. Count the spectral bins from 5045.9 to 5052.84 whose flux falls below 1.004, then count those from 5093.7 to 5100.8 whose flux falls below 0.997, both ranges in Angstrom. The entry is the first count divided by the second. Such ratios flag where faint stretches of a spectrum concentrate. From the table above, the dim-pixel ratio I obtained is 1.0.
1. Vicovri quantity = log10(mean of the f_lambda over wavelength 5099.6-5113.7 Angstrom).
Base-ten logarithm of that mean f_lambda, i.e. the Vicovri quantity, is -0.003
